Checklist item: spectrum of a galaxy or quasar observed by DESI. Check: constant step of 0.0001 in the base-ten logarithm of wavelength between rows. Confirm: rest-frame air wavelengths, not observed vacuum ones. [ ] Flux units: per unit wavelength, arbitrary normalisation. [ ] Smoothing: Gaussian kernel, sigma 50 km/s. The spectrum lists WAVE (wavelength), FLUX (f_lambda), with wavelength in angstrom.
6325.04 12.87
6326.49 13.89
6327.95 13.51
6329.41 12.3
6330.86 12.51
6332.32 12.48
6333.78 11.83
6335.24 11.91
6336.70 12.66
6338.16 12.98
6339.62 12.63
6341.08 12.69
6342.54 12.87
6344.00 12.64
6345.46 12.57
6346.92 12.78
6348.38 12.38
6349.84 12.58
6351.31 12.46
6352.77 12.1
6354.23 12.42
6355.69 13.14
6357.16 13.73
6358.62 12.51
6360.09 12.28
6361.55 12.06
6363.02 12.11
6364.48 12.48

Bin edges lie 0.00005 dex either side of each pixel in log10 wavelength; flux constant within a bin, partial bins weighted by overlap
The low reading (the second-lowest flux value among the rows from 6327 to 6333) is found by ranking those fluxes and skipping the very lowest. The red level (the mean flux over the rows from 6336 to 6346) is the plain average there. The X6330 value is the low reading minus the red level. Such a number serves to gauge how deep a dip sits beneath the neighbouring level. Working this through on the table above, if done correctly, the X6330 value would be -0.24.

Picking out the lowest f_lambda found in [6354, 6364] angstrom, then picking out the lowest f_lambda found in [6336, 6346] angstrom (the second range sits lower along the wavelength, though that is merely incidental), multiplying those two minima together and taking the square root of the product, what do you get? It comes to 12.3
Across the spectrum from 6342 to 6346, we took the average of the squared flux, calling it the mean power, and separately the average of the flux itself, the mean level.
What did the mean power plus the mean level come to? 173.8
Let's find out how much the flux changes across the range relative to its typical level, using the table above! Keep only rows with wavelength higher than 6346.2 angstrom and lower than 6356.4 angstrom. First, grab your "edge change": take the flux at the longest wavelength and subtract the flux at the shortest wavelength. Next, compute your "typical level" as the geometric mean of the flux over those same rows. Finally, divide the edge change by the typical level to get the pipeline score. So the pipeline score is 0.03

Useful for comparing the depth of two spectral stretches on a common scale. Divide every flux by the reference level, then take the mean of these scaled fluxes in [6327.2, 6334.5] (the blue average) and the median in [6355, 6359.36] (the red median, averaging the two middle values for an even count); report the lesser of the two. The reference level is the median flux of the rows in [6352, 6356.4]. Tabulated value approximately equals 1.01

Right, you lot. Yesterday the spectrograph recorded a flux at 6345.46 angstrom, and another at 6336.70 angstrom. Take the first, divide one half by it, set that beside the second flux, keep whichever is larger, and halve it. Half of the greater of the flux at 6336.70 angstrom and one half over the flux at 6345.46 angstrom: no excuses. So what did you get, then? 6.33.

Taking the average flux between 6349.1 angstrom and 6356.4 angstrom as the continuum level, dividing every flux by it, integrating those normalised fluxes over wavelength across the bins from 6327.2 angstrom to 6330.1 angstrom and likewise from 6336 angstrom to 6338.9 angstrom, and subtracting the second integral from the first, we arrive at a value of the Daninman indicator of 0.02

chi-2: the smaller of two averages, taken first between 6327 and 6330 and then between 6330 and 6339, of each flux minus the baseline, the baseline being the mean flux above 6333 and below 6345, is -0.13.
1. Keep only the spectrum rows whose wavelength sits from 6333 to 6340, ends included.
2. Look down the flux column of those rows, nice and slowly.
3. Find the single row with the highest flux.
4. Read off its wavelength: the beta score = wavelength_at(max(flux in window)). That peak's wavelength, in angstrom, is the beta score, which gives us 6338.16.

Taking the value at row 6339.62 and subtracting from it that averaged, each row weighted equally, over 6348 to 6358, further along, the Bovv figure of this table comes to -0.1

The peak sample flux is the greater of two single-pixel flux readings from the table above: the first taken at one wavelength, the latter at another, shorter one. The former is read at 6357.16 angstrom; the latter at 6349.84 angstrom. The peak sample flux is 13.73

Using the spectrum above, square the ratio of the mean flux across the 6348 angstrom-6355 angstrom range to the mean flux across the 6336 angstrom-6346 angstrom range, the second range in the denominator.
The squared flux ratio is 0.95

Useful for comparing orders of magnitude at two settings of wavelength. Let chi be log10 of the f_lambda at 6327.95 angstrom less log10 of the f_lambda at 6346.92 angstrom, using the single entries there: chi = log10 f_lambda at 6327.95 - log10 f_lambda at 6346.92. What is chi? 0.024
